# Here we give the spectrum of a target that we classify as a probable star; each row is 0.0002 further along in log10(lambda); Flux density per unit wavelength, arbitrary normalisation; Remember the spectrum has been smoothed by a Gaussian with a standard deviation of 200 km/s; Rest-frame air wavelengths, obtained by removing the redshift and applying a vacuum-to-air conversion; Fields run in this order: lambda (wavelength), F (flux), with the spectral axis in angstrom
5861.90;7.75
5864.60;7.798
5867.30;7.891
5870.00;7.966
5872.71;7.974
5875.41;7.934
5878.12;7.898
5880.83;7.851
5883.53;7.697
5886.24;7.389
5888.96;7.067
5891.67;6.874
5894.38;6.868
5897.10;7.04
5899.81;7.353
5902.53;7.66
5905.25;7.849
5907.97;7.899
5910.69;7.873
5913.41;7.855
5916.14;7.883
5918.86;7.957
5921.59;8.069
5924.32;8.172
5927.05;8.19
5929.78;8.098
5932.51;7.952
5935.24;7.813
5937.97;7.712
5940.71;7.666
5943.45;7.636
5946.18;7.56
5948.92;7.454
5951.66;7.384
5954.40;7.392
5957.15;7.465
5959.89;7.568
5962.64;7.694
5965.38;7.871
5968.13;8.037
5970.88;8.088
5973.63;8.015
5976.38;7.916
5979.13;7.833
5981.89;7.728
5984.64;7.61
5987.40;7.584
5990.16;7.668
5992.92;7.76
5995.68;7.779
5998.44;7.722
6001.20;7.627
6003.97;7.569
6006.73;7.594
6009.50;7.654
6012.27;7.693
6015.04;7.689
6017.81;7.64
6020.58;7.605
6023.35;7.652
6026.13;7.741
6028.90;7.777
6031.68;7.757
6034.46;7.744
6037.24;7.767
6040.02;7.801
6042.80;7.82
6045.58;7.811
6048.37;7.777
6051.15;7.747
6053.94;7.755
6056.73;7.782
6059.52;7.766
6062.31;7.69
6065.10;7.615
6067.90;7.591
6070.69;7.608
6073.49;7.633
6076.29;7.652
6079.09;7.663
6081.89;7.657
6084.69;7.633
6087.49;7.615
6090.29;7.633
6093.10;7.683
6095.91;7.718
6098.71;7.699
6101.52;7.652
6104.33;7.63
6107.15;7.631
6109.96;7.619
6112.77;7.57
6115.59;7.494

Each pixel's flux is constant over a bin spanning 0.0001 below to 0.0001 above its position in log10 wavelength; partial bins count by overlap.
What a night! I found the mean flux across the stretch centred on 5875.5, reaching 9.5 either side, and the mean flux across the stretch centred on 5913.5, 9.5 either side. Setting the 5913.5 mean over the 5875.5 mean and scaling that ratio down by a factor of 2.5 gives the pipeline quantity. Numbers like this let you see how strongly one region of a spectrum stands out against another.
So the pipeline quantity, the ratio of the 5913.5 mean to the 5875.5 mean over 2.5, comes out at 0.401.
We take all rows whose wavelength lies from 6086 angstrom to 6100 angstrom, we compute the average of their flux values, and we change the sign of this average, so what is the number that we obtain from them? -7.67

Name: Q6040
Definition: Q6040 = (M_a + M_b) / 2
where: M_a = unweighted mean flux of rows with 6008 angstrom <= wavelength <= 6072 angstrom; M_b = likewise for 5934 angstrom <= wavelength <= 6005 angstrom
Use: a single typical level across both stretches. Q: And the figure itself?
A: 7.71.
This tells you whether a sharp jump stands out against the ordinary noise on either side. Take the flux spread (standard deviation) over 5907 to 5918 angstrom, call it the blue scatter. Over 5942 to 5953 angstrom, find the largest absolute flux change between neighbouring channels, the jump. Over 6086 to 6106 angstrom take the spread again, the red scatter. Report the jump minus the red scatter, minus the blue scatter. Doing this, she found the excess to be 0.05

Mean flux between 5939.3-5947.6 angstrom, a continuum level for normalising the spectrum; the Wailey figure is 7.62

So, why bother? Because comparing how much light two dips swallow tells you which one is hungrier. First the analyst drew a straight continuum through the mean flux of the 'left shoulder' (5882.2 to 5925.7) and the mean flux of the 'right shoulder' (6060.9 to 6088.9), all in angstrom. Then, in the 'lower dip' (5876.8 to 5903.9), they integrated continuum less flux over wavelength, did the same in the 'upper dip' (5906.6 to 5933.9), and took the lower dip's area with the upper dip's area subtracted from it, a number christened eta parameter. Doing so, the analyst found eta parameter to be 17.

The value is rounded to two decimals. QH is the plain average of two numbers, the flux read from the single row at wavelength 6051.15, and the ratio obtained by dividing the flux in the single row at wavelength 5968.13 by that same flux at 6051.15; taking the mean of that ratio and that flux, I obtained 4.39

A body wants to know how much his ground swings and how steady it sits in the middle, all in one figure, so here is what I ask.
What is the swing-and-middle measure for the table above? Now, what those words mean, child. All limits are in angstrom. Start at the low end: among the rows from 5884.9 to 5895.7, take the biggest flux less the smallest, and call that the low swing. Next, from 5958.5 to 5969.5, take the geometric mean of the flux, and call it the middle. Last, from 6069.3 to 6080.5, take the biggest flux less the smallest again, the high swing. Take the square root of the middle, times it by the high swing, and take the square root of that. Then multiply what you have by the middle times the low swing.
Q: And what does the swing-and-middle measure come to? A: 1.6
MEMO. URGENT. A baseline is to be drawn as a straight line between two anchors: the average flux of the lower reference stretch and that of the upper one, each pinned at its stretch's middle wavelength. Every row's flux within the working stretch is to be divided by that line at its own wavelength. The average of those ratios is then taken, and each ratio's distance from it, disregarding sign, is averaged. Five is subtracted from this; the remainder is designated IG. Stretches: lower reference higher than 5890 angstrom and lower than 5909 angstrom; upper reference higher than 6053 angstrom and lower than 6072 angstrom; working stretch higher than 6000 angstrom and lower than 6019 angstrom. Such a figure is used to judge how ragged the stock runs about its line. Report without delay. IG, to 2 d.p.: -5.00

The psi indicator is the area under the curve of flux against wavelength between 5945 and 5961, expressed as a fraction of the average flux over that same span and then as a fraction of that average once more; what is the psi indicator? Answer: 2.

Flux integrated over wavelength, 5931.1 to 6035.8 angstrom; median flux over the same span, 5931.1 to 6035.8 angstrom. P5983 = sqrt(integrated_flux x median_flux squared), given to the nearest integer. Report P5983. 218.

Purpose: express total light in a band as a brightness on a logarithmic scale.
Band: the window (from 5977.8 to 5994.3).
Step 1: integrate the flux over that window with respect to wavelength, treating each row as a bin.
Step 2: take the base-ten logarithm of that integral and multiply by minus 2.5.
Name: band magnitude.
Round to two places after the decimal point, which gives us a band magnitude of -5.26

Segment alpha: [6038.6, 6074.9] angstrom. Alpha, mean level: 7.72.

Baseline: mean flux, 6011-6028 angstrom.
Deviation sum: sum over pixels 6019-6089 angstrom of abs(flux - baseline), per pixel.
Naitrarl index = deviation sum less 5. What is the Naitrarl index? -3.2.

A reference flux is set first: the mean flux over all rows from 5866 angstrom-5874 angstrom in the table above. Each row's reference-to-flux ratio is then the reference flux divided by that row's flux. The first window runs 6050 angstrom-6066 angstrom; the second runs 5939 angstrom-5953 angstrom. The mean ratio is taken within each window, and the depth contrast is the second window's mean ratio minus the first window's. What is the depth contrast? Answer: 0.025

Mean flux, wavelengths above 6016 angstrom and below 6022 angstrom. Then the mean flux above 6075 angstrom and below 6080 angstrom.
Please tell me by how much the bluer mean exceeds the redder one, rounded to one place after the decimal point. 0.0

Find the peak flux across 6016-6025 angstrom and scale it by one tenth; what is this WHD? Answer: 0.765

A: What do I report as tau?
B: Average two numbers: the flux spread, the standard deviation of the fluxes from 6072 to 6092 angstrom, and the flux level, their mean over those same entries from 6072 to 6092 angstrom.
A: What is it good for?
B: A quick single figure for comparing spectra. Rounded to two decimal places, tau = 3.83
